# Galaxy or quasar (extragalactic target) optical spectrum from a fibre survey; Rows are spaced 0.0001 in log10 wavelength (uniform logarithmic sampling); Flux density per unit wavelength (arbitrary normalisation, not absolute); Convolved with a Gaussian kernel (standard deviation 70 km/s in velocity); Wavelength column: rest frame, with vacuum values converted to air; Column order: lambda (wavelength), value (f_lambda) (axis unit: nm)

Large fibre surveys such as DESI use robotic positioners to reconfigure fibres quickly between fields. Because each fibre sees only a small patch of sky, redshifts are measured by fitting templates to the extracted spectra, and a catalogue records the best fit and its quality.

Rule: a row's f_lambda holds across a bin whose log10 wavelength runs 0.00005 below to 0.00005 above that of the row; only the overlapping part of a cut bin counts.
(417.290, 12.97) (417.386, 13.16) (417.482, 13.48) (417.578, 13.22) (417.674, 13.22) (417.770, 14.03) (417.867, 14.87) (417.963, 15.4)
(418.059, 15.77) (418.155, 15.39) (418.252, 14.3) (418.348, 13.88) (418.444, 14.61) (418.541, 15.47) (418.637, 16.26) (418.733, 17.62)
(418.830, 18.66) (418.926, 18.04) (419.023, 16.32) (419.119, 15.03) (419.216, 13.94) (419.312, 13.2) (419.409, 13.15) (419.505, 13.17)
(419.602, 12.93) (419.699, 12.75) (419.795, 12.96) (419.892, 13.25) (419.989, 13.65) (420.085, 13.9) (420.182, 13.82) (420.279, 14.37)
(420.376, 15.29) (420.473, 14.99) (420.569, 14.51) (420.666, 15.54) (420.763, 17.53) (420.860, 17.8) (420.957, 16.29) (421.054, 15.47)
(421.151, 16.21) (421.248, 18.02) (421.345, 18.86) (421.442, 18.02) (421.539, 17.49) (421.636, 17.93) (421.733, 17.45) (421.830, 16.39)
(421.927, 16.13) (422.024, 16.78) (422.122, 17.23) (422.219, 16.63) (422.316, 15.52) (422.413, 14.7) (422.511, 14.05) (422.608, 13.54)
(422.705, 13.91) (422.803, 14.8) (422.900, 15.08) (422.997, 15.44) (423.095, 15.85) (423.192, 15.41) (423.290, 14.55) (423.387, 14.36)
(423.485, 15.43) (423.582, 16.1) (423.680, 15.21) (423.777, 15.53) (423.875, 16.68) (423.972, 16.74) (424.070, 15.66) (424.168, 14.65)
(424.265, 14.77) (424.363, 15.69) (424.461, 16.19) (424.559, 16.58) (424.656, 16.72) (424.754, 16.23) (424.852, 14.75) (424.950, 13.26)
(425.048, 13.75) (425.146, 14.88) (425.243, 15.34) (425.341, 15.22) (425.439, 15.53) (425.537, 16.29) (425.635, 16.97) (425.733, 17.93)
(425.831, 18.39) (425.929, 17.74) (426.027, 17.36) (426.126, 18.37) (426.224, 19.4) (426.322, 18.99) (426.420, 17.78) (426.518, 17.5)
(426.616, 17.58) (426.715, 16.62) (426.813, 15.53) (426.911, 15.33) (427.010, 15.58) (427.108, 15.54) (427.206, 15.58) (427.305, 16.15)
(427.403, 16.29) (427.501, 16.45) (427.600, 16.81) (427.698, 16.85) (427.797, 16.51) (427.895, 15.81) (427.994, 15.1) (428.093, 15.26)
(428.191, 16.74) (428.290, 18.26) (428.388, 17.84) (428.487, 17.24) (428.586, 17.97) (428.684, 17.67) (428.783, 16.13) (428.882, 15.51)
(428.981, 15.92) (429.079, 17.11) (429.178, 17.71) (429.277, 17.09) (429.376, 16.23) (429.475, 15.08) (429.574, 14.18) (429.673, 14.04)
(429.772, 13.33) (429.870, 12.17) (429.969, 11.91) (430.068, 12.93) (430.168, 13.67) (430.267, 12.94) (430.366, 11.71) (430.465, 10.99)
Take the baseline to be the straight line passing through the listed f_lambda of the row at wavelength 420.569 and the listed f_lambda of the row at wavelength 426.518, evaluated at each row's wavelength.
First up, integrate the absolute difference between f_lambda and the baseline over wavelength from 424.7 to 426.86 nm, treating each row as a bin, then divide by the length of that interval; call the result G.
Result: 1.22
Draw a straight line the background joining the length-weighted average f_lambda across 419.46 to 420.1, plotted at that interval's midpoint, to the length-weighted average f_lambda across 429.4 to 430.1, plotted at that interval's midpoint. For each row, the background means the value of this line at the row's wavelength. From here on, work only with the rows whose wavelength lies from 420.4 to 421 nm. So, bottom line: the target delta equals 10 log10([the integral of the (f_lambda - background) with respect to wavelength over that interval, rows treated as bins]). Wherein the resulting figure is 2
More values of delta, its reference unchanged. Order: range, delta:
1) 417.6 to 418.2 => 0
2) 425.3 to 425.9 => 3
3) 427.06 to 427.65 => 2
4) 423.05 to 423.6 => 0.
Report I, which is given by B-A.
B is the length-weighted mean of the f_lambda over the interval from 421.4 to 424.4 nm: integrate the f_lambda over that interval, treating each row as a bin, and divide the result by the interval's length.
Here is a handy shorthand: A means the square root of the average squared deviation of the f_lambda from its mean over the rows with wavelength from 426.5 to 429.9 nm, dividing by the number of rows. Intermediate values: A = 1.33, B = 15.7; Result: 14.4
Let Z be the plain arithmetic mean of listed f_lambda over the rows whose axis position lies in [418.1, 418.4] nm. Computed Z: 15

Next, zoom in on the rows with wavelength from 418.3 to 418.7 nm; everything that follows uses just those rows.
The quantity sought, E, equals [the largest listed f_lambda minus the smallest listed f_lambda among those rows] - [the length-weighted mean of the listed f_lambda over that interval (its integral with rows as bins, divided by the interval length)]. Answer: -12.8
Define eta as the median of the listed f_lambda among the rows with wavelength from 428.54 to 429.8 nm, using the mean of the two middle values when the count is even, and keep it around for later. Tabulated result 16.13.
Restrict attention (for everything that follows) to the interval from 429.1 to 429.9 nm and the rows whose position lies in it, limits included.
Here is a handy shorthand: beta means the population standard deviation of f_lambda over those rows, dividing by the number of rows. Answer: 1.8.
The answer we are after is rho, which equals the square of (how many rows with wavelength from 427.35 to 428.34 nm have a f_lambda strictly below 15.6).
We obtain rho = 4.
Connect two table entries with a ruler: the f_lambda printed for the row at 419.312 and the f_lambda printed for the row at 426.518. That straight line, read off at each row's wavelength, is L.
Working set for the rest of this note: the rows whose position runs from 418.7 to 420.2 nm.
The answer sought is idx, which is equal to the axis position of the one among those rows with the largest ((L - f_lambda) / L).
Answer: 419.699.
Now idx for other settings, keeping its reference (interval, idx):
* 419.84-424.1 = 422.608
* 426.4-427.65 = 426.911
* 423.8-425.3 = 424.950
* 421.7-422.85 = 422.608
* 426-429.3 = 428.882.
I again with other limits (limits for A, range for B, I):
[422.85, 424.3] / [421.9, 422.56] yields 15.2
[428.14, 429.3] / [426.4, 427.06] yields 15.7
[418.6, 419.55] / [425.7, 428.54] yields 14.9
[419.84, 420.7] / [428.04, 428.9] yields 16.3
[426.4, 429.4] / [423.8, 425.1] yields 14.6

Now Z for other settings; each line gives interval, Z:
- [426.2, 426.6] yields 18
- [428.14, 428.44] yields 18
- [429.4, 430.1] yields 13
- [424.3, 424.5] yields 16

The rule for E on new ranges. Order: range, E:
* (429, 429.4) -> -15.5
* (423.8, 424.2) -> -13.9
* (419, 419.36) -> -11.4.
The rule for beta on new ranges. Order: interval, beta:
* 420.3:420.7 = 0.4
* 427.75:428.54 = 1.1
